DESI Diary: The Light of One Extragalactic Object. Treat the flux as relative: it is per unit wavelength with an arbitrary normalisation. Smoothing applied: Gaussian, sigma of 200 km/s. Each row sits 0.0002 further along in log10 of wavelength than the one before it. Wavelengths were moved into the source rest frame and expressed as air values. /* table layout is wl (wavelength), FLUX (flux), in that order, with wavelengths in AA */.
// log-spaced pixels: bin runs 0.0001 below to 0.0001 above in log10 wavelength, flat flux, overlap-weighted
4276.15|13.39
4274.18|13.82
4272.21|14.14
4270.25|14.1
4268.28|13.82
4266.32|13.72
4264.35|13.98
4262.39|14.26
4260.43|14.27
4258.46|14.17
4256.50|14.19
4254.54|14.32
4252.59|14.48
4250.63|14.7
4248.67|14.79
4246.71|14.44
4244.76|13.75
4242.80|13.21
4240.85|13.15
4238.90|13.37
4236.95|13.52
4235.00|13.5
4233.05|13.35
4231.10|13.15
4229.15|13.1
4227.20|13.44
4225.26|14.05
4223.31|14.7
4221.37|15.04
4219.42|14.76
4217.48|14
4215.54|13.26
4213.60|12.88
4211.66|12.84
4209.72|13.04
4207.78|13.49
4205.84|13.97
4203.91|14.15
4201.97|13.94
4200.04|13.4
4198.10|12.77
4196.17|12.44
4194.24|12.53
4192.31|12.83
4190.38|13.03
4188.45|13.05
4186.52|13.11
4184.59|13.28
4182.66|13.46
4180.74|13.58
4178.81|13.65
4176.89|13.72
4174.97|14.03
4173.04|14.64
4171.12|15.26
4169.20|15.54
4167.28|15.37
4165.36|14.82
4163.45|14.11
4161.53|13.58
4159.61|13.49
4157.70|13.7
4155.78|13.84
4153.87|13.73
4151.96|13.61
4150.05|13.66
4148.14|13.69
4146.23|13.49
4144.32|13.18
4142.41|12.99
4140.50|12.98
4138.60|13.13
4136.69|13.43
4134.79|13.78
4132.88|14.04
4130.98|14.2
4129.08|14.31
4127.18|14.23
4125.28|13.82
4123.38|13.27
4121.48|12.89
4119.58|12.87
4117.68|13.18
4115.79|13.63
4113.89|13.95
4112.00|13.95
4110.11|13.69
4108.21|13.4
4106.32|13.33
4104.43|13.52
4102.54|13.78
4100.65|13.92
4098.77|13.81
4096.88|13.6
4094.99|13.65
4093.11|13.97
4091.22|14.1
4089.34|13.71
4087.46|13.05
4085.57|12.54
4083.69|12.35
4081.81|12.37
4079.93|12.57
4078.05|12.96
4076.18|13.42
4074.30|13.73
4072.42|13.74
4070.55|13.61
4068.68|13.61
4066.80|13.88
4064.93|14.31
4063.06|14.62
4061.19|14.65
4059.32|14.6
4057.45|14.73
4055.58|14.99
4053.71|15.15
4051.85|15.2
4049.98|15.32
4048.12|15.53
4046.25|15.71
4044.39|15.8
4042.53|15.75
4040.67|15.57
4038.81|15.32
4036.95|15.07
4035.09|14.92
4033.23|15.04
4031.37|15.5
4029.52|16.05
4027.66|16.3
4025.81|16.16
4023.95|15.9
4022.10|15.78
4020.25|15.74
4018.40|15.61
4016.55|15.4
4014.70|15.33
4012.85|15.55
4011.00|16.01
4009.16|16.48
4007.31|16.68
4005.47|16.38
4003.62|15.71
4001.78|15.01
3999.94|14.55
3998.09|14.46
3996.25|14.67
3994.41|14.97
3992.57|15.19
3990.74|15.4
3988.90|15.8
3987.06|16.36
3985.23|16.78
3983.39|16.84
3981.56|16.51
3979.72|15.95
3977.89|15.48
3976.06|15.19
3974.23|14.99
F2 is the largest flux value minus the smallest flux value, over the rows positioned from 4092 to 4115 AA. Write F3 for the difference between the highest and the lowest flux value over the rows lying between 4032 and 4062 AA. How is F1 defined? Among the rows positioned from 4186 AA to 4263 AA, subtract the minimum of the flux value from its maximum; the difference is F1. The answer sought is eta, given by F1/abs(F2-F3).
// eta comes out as 4.6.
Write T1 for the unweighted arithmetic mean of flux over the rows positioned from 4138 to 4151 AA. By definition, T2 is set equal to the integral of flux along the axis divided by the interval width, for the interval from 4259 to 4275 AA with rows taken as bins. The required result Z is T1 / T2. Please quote 0.95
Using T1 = 13.3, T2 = 14.0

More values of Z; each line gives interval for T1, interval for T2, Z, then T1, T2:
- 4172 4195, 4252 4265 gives 0.94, 13.4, 14.2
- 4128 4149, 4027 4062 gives 0.89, 13.6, 15.3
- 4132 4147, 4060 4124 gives 0.99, 13.4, 13.5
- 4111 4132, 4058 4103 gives 1.00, 13.7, 13.6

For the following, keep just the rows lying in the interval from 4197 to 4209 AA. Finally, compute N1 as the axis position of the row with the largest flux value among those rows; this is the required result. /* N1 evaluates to 4203.91 AA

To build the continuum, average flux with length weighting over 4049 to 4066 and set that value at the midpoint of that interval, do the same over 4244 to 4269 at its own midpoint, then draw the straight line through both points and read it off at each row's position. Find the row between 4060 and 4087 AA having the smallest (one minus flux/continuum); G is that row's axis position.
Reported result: 4061.19 AA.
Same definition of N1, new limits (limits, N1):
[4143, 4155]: 4153.87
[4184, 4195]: 4184.59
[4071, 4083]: 4072.42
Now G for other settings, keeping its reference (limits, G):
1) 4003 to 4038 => 4007.31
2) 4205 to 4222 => 4221.37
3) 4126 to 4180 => 4169.20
